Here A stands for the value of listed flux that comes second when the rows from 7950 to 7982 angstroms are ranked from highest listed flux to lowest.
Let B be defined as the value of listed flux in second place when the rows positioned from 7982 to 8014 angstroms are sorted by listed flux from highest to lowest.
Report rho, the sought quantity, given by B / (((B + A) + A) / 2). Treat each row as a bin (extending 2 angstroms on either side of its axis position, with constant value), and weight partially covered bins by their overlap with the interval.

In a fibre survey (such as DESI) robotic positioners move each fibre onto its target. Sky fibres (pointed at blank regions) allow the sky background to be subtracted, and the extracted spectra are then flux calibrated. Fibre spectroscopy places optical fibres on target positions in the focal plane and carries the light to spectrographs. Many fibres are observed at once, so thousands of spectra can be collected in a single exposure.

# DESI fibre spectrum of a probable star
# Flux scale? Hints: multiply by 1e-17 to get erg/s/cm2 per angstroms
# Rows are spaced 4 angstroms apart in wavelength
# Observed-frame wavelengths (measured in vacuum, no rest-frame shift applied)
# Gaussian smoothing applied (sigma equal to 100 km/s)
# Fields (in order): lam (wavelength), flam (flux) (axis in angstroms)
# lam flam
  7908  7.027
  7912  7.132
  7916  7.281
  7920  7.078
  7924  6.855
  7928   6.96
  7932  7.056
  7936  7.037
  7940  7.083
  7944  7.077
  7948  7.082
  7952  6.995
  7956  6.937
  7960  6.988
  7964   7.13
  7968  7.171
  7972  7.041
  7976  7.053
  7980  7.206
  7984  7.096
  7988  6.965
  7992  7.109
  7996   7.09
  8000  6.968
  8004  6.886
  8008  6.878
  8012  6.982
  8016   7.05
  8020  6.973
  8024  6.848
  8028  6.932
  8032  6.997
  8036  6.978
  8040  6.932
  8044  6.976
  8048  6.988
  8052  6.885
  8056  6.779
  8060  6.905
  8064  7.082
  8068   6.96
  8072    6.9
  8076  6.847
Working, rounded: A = 7.171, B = 7.096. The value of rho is 0.662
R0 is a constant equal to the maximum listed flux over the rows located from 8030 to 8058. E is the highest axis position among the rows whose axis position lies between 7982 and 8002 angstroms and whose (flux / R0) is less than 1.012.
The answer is 8000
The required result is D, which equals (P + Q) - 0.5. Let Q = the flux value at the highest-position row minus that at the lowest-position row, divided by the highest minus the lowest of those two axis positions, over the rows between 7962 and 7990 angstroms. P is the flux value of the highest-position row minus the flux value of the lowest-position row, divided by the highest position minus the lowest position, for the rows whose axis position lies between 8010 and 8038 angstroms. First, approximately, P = 0.000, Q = -0.007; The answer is -0.507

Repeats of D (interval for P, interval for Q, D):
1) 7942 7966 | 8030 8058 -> -0.506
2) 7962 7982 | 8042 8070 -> -0.496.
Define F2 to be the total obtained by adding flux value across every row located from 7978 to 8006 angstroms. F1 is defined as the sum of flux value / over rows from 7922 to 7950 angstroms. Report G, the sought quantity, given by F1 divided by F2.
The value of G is 1.00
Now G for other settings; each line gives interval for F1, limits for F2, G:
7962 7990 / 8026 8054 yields 1.02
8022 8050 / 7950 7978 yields 0.99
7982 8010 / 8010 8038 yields 1.00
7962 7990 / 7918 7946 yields 1.01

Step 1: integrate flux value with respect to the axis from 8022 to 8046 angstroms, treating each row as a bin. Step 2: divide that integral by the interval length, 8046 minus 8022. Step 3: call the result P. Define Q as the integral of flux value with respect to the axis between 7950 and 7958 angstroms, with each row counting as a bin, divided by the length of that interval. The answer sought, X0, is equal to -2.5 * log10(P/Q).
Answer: 0.003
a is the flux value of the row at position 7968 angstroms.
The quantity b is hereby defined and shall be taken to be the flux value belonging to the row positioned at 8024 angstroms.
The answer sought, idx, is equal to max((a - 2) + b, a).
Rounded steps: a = 7.171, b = 6.848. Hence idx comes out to 12.02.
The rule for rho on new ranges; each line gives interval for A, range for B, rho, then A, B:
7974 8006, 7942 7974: 0.668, 7.109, 7.13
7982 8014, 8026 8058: 0.660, 7.096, 6.988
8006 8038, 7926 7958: 0.672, 6.997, 7.082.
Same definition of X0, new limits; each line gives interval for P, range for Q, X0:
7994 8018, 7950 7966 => 0.006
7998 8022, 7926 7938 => 0.010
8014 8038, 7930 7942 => 0.015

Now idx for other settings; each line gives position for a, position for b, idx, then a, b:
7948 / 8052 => 11.97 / 7.082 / 6.885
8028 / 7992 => 12.04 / 6.932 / 7.109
